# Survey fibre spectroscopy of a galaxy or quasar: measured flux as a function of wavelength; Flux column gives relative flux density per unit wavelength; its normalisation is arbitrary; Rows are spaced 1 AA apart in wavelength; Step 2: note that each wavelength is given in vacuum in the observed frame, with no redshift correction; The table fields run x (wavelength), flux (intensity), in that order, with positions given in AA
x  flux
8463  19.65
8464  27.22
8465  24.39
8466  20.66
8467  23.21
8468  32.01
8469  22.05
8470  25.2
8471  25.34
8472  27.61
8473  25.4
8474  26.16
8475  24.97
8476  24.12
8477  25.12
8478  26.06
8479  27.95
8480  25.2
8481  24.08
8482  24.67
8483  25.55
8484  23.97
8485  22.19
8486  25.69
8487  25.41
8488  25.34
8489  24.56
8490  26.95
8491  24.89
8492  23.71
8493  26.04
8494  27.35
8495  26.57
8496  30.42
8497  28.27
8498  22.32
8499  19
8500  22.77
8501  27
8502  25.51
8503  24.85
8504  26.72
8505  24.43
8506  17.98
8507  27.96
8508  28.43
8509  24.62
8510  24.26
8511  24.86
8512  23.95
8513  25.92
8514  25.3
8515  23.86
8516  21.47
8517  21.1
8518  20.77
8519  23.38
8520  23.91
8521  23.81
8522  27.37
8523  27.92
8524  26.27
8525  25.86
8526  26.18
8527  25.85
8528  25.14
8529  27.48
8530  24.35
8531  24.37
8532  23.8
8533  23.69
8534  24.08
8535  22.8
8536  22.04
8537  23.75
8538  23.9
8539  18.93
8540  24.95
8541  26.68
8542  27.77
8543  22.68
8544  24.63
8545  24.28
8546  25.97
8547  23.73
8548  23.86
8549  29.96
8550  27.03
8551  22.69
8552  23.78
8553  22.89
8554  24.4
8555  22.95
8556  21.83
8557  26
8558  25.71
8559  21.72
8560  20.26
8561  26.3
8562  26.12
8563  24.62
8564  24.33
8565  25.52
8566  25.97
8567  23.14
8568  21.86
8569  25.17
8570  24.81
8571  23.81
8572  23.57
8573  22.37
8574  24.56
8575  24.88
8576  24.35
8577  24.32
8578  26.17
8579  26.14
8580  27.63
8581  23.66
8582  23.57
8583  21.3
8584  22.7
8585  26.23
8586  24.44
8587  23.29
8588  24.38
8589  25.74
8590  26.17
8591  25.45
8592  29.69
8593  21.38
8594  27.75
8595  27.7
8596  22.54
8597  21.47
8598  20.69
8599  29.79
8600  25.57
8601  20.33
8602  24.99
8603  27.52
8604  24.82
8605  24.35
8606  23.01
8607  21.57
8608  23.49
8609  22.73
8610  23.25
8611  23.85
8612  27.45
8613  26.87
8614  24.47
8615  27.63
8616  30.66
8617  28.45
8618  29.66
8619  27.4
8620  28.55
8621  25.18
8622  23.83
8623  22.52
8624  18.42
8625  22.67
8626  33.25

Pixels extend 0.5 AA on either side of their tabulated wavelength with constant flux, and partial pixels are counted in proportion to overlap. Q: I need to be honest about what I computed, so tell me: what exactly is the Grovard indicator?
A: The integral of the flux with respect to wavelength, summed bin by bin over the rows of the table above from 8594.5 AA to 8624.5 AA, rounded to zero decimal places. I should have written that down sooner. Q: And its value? 749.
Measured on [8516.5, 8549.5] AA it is 811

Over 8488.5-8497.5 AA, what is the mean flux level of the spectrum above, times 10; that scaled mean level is 265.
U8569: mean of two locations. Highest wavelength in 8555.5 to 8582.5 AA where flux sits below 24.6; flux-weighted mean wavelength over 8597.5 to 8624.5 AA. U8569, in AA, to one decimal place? 8596.6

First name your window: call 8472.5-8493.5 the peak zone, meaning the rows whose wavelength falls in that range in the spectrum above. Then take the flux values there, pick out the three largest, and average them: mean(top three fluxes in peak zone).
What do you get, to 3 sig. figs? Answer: 27.0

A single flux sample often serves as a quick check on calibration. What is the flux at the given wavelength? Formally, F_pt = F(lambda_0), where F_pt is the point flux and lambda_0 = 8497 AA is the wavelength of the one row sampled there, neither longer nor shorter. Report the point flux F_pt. 28.27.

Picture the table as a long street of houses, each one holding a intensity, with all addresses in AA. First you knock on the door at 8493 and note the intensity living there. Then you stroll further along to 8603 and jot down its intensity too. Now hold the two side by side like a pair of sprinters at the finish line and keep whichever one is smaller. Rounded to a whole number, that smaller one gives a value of 26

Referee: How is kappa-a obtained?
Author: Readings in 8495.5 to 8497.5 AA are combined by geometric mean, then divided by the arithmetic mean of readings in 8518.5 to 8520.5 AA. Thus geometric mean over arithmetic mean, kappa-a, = 1.24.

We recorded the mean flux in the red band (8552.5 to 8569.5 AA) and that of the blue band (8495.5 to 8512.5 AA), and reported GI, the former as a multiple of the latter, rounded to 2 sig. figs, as 0.97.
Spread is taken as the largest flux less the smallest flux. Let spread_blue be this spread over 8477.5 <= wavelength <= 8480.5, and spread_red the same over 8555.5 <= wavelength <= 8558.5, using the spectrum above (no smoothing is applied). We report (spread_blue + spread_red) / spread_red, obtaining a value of 1.7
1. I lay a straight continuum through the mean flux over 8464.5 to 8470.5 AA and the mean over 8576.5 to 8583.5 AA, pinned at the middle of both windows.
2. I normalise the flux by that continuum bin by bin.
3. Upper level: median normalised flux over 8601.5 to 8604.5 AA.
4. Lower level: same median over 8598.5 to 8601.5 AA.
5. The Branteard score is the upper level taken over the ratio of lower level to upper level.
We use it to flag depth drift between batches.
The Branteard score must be 0.99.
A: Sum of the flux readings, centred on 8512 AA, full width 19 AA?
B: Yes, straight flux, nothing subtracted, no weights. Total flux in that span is 458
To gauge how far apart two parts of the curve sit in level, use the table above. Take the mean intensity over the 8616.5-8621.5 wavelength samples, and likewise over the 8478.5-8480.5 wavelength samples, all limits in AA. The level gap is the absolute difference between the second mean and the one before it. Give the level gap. 1.3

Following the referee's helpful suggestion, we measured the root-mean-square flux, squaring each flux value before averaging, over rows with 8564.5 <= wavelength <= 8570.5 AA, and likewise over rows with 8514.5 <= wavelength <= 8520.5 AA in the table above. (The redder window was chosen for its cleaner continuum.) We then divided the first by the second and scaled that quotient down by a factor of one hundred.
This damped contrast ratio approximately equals 0.0109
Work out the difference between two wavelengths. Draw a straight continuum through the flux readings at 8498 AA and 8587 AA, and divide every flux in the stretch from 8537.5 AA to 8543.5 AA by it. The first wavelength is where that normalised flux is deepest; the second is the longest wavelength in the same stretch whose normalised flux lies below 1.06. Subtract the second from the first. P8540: -4 AA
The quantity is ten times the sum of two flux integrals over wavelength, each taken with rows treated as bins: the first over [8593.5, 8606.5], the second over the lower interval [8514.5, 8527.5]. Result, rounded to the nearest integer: 6383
